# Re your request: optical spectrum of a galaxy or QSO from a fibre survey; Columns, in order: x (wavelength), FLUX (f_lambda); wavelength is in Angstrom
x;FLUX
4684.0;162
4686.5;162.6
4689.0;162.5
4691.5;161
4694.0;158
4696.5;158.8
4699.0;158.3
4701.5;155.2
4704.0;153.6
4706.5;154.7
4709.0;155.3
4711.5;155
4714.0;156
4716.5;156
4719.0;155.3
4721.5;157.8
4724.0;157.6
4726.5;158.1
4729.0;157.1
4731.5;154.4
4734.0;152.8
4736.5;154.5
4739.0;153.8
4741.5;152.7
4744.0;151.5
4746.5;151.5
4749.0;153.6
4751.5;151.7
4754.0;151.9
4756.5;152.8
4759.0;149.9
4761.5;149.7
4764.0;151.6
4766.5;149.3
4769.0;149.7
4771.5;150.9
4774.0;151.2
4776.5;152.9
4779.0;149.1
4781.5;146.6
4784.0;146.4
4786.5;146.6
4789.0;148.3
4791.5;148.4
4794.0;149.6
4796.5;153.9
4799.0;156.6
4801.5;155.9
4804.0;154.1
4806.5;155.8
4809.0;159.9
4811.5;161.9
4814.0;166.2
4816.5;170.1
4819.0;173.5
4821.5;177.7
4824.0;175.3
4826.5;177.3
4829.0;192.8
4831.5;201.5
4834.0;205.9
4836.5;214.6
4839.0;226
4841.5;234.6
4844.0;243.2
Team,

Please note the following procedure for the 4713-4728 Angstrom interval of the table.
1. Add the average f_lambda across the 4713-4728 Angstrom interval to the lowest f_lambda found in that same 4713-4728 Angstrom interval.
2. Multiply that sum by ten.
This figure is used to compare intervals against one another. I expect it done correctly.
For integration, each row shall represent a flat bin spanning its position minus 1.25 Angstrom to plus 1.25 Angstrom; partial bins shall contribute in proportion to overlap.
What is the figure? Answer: 3121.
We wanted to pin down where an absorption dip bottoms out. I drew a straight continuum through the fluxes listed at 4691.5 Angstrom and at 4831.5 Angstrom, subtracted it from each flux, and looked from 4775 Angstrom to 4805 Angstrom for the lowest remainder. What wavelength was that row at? 4786.5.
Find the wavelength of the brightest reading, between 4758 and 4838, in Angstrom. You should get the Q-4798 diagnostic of 4836.5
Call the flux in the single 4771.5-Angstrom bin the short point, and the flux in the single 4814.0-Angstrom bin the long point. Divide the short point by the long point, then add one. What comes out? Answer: 1.91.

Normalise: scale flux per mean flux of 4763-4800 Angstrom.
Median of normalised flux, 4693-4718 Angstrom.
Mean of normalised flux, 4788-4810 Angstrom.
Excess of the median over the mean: 0.014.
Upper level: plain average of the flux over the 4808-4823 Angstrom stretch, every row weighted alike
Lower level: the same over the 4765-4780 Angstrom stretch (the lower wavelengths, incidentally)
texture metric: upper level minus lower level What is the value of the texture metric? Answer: 18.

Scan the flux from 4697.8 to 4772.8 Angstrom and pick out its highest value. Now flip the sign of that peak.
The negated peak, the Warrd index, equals -158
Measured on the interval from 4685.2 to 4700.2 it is -163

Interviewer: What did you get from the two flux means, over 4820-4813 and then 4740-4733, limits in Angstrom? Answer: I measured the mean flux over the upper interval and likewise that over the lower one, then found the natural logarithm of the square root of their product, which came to 5.09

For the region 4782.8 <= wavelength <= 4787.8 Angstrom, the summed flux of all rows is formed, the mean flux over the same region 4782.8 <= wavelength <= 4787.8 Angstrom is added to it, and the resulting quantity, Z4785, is 440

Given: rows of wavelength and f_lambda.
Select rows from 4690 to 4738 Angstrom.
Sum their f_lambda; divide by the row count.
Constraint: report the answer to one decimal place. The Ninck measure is 156.3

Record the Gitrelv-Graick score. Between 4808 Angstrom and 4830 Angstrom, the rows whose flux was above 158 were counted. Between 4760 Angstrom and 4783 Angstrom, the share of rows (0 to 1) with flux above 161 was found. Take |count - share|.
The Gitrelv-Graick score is 9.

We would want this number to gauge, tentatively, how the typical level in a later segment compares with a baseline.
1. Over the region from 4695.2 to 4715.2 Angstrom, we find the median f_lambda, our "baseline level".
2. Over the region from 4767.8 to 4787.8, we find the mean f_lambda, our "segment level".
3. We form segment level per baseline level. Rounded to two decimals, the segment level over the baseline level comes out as 0.96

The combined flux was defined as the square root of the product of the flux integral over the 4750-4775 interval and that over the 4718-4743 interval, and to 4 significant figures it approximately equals 3828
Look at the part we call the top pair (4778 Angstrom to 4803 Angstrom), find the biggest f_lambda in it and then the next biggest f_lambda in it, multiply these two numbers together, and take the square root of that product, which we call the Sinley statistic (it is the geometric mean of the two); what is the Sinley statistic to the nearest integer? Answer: 156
